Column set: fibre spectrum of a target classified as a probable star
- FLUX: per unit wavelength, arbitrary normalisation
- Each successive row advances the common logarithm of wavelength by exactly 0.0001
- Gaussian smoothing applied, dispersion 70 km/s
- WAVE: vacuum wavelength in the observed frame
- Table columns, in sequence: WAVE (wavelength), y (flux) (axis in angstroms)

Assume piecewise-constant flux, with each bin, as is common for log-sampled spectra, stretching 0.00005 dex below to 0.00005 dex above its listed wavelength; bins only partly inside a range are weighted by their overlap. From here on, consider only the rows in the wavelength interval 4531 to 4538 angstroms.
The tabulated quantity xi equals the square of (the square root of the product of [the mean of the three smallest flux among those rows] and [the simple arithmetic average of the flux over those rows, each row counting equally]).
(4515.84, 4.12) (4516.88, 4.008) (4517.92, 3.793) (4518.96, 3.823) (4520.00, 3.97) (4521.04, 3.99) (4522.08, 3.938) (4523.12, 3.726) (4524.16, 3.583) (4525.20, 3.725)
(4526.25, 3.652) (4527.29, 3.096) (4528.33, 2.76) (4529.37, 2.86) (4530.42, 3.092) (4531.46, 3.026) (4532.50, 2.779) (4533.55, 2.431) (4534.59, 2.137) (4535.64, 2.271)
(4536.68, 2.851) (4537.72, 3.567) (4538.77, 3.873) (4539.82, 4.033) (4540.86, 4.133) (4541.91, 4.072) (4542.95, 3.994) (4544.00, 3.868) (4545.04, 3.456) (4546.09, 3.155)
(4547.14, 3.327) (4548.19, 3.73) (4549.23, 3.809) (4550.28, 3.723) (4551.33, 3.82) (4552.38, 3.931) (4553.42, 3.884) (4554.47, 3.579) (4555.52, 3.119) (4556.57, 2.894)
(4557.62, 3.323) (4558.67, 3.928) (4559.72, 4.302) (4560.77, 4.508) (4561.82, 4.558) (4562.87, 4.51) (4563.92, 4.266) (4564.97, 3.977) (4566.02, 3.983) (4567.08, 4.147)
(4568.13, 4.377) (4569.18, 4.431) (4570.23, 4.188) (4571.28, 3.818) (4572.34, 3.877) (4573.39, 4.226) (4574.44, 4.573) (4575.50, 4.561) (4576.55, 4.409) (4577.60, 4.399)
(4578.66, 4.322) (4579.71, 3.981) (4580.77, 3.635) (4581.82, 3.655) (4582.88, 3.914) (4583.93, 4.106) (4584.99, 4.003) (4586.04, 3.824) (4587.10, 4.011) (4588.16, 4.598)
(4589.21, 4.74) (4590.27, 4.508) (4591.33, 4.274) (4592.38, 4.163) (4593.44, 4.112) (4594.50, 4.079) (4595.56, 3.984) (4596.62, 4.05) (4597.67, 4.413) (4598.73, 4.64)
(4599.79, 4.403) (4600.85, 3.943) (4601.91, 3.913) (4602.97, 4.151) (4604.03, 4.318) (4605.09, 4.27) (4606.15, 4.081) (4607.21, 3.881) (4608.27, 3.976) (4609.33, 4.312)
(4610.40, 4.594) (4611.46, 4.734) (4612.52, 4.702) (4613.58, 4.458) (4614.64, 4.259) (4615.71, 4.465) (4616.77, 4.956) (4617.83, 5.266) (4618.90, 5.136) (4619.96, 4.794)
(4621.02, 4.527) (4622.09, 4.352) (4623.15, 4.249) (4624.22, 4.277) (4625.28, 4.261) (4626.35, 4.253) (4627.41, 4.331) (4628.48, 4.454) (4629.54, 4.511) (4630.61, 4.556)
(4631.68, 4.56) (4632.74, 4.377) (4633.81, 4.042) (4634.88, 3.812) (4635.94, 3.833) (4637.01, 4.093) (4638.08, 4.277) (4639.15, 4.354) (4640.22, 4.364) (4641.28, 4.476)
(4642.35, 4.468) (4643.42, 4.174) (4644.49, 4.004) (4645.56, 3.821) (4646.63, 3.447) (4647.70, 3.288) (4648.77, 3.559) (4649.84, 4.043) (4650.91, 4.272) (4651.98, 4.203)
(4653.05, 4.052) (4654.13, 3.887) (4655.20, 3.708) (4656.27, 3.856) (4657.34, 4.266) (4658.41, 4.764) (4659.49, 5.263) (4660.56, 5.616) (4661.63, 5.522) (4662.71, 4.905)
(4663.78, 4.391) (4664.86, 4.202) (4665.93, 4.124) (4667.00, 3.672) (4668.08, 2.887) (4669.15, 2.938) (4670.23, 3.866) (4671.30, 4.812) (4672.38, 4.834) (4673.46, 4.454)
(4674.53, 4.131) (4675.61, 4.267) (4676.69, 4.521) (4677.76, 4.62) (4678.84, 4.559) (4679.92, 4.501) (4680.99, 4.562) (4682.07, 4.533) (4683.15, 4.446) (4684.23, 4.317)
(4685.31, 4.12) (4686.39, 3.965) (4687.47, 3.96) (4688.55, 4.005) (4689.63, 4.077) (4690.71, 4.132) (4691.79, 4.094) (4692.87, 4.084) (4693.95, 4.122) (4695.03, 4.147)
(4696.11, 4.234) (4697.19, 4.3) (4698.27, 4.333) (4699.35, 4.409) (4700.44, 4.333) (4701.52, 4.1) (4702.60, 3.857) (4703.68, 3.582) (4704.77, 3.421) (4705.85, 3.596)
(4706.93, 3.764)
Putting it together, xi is 6.2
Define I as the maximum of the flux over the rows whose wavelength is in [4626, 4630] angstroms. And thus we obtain 4.511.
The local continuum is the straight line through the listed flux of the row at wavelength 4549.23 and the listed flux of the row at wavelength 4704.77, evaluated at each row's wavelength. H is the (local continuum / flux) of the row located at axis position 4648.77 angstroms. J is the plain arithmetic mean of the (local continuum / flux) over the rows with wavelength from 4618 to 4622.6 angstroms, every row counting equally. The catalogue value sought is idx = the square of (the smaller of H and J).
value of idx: 0.60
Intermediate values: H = 1.00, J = 0.78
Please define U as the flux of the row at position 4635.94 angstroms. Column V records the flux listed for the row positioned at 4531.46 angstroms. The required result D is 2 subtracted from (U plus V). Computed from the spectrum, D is 4.9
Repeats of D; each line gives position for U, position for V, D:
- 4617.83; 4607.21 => 7.1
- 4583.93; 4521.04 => 6.1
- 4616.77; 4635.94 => 6.8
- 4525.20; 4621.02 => 6.3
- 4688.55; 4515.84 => 6.1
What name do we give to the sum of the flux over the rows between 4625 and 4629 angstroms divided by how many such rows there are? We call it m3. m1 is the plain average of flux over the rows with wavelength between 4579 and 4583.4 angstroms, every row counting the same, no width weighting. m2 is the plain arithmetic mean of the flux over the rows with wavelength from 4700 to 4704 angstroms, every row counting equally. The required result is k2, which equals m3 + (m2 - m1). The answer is 4.5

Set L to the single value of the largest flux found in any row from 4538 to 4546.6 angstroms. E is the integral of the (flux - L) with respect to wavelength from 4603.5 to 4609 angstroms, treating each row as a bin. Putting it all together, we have -0.1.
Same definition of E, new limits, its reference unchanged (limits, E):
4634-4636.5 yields -0.7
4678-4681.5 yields 1.5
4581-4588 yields -1.3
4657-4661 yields 3.5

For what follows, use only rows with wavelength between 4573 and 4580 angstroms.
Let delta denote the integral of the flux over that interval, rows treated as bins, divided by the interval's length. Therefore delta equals 4.4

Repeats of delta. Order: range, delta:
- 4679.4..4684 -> 4.5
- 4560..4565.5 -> 4.4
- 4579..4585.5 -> 3.9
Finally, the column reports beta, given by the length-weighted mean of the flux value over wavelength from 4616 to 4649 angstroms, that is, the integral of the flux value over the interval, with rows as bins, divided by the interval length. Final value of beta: 4.29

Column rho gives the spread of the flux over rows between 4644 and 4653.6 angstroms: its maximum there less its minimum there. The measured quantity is 0.98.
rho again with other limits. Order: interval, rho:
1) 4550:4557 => 1.04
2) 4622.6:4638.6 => 0.75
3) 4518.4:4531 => 1.23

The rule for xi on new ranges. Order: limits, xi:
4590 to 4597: 16.8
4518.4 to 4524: 14.9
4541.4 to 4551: 12.2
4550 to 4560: 11.4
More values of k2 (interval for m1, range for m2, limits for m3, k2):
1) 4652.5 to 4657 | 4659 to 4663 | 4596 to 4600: 5.8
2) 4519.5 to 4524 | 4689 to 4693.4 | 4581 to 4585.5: 4.1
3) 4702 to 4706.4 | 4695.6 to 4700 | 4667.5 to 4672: 4.3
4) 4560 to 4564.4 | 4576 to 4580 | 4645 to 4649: 3.3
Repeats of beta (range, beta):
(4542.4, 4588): 3.96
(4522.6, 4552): 3.38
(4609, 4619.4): 4.69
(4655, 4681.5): 4.38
